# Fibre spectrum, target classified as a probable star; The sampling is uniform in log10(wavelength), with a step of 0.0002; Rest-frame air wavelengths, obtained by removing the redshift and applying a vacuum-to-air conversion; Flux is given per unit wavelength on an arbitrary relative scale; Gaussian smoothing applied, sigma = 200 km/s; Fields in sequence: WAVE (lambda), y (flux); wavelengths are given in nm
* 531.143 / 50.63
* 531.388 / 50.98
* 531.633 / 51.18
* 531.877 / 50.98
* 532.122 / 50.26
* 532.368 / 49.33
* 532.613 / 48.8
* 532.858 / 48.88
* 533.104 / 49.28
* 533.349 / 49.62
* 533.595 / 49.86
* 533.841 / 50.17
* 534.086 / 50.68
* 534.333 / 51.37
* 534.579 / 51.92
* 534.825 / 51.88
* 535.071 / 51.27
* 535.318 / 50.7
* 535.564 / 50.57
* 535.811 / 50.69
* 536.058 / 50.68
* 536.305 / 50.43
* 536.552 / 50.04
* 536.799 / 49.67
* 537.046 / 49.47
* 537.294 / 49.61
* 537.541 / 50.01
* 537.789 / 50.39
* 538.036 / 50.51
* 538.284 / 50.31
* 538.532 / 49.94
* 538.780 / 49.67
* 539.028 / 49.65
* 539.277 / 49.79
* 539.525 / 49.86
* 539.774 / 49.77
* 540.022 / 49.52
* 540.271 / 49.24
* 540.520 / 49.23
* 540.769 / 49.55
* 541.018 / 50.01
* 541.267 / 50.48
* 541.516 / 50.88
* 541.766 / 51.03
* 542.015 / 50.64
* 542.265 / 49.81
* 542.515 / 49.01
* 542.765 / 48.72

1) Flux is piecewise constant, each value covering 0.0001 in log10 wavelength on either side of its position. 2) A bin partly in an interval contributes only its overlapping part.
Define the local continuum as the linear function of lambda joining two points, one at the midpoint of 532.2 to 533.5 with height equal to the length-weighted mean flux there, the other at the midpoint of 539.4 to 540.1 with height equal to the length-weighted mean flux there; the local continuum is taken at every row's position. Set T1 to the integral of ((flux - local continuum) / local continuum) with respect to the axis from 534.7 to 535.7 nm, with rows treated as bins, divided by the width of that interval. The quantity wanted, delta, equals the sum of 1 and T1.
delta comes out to 1.03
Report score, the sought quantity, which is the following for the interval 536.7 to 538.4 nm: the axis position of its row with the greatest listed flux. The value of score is 538.036 nm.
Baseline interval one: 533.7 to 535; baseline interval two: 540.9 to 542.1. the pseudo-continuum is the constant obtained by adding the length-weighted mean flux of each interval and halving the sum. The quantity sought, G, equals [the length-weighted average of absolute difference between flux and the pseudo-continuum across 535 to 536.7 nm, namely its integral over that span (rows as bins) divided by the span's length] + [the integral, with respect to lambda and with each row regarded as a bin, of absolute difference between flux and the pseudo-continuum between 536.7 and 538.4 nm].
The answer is 2.0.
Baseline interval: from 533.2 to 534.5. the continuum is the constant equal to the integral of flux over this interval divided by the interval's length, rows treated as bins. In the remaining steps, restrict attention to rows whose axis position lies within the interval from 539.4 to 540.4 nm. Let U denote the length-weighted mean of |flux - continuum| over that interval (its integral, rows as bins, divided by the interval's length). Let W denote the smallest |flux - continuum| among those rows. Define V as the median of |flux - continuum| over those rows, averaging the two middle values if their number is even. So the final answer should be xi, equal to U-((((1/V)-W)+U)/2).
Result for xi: -0.04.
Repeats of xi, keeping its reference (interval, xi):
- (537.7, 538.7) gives -4.90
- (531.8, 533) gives 0.07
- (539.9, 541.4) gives -0.17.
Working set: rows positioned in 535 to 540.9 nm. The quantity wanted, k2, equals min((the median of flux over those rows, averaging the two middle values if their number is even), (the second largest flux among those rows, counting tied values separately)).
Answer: 49.9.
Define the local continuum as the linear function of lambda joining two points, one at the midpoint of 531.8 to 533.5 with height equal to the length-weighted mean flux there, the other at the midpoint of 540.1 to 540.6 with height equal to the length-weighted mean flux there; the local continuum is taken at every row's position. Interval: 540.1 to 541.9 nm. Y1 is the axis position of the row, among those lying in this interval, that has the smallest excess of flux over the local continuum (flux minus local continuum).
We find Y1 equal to 540.271 nm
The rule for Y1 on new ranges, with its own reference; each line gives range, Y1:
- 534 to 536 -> 535.564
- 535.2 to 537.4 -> 537.046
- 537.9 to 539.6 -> 539.028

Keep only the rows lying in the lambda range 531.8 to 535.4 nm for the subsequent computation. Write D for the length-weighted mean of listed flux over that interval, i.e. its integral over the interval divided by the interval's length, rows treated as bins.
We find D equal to 50.3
